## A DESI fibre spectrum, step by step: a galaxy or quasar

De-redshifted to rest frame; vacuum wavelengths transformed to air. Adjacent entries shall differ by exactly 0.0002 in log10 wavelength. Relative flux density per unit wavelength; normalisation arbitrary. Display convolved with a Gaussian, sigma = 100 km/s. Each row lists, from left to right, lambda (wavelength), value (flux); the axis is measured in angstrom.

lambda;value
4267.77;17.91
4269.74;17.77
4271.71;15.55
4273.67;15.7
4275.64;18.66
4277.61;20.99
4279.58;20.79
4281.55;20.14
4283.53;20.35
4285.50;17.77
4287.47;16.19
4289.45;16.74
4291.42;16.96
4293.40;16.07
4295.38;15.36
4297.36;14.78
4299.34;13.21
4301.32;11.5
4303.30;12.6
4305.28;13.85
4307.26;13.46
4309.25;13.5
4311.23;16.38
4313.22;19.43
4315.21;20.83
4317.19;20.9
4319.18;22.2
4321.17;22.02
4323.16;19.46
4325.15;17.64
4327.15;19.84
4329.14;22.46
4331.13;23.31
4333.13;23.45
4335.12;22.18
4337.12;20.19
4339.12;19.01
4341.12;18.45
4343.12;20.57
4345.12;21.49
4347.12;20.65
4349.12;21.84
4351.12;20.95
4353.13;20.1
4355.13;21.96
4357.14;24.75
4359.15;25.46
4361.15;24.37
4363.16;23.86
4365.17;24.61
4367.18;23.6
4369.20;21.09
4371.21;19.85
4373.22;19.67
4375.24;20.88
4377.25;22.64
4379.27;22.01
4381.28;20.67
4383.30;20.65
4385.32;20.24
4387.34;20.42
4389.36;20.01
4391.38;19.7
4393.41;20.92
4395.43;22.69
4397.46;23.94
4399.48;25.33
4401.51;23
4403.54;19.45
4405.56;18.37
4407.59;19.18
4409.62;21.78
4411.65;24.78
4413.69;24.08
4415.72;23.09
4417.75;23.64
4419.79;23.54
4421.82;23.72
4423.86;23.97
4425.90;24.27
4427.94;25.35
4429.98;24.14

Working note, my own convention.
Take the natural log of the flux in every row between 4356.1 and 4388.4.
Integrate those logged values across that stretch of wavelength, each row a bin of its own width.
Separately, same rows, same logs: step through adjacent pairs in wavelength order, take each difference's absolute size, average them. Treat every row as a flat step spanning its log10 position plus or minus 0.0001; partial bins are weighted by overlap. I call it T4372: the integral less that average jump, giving 100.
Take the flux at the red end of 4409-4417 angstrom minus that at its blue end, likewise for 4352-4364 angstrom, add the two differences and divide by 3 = 2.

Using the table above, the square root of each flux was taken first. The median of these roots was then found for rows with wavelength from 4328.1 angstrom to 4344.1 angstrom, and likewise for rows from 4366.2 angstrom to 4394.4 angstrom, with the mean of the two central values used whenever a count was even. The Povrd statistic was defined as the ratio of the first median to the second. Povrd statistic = 1.02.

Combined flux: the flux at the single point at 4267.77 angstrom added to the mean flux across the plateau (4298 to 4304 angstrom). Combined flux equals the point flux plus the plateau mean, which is 30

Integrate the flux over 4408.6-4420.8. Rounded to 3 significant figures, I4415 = 286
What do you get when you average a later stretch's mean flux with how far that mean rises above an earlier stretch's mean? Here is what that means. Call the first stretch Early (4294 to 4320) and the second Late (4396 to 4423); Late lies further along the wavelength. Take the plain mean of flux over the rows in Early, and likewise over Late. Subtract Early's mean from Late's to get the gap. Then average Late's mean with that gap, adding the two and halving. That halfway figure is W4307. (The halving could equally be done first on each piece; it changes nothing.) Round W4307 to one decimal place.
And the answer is 14.6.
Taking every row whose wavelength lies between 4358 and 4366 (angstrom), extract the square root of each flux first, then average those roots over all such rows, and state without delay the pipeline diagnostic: 4.96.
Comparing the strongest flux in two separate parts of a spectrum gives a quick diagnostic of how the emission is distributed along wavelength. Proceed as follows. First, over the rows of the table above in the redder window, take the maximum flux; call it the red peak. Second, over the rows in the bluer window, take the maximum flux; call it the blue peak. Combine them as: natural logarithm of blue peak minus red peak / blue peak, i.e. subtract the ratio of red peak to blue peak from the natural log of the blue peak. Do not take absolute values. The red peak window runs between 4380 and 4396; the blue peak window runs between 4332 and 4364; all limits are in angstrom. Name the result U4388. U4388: 2.35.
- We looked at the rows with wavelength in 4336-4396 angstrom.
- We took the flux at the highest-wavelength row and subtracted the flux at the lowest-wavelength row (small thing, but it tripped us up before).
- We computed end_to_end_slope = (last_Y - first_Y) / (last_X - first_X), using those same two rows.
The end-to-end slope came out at 0.043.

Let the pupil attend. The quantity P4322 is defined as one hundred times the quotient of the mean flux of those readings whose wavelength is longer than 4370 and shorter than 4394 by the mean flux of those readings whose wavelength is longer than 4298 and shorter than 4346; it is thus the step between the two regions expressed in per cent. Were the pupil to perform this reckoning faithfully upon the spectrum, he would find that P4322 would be 111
